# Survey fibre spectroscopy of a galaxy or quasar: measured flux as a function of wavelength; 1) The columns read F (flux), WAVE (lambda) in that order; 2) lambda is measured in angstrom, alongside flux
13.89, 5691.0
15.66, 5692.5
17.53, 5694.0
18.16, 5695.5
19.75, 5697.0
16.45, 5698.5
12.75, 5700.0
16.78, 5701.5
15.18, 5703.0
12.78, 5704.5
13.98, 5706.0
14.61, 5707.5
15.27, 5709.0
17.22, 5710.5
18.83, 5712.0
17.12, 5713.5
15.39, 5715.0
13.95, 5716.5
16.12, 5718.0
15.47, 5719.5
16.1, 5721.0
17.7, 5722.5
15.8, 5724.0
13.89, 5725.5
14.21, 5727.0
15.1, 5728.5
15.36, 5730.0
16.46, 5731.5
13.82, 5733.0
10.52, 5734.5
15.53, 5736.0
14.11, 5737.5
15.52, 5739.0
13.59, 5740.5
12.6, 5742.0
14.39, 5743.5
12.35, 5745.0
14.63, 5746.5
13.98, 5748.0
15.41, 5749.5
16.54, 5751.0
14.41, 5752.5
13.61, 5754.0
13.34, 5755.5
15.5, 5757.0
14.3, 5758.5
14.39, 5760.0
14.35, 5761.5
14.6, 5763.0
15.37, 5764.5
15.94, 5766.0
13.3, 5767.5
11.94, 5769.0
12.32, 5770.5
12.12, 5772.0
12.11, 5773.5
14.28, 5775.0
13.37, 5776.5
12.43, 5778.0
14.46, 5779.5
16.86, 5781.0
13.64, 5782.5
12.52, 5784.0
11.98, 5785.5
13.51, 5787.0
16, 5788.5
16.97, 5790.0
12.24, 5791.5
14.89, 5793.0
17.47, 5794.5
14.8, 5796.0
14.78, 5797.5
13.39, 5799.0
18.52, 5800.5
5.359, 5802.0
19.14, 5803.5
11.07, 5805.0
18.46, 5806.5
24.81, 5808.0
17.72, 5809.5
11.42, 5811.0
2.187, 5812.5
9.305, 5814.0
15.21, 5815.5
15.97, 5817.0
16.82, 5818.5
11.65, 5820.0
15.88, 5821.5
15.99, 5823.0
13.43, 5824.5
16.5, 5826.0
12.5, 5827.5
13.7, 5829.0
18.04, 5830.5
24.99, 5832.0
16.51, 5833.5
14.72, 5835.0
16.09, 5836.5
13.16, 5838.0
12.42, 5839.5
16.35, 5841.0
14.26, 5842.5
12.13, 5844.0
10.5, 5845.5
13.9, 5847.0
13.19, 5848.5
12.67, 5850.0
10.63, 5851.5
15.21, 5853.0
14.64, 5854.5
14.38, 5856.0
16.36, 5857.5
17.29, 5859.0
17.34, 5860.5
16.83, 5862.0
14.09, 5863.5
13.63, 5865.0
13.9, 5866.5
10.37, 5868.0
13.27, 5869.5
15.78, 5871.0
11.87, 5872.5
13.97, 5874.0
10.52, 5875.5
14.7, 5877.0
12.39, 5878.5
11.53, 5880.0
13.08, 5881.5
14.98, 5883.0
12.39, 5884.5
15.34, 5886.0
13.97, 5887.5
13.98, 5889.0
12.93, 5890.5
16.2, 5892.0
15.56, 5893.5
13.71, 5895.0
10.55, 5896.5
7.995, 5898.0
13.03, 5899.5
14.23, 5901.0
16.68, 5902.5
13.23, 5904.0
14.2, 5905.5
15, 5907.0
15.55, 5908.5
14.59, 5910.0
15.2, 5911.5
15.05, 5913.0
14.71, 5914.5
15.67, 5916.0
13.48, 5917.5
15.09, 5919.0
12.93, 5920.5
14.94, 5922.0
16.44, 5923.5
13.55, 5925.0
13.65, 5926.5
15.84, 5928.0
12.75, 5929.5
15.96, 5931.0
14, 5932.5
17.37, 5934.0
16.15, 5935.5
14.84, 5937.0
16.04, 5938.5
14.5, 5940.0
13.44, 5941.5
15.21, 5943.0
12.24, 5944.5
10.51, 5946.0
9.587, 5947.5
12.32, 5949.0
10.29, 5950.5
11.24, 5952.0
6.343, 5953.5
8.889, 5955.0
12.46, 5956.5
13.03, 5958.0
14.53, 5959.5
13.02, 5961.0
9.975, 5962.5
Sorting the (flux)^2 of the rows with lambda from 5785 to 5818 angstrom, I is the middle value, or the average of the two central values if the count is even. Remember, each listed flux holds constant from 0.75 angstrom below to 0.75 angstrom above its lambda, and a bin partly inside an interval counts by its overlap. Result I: 220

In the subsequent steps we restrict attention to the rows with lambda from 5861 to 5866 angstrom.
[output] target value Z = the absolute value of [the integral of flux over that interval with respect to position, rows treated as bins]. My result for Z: 75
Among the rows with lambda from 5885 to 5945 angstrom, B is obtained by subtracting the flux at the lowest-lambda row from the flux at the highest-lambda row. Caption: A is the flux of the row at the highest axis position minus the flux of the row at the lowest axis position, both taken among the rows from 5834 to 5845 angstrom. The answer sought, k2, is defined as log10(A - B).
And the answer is -0.3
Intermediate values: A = -3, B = -3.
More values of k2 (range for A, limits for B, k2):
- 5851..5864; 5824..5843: 0.4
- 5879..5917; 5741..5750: 0.1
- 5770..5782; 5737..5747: 0.6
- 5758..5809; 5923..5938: 1.1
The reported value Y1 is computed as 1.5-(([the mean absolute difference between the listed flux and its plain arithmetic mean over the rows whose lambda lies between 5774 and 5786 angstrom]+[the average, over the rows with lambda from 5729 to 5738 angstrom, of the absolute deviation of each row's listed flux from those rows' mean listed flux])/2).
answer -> 0.2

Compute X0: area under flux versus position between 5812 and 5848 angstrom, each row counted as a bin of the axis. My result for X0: 516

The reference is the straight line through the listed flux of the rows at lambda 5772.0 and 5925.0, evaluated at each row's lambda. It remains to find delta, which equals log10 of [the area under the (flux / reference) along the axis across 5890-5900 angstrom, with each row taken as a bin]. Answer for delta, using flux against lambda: 0.99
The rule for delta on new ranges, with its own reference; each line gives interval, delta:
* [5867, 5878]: 1.04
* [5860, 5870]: 1.04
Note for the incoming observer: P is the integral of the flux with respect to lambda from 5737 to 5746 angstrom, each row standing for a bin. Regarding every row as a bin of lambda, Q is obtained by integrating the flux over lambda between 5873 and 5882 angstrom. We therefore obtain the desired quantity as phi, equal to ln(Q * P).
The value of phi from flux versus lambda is 9.56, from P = 124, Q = 114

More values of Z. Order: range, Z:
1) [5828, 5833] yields 92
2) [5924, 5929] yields 72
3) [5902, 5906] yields 58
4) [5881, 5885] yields 54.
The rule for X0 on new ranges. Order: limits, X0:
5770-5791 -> 289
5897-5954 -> 787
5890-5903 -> 174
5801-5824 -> 324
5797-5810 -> 207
